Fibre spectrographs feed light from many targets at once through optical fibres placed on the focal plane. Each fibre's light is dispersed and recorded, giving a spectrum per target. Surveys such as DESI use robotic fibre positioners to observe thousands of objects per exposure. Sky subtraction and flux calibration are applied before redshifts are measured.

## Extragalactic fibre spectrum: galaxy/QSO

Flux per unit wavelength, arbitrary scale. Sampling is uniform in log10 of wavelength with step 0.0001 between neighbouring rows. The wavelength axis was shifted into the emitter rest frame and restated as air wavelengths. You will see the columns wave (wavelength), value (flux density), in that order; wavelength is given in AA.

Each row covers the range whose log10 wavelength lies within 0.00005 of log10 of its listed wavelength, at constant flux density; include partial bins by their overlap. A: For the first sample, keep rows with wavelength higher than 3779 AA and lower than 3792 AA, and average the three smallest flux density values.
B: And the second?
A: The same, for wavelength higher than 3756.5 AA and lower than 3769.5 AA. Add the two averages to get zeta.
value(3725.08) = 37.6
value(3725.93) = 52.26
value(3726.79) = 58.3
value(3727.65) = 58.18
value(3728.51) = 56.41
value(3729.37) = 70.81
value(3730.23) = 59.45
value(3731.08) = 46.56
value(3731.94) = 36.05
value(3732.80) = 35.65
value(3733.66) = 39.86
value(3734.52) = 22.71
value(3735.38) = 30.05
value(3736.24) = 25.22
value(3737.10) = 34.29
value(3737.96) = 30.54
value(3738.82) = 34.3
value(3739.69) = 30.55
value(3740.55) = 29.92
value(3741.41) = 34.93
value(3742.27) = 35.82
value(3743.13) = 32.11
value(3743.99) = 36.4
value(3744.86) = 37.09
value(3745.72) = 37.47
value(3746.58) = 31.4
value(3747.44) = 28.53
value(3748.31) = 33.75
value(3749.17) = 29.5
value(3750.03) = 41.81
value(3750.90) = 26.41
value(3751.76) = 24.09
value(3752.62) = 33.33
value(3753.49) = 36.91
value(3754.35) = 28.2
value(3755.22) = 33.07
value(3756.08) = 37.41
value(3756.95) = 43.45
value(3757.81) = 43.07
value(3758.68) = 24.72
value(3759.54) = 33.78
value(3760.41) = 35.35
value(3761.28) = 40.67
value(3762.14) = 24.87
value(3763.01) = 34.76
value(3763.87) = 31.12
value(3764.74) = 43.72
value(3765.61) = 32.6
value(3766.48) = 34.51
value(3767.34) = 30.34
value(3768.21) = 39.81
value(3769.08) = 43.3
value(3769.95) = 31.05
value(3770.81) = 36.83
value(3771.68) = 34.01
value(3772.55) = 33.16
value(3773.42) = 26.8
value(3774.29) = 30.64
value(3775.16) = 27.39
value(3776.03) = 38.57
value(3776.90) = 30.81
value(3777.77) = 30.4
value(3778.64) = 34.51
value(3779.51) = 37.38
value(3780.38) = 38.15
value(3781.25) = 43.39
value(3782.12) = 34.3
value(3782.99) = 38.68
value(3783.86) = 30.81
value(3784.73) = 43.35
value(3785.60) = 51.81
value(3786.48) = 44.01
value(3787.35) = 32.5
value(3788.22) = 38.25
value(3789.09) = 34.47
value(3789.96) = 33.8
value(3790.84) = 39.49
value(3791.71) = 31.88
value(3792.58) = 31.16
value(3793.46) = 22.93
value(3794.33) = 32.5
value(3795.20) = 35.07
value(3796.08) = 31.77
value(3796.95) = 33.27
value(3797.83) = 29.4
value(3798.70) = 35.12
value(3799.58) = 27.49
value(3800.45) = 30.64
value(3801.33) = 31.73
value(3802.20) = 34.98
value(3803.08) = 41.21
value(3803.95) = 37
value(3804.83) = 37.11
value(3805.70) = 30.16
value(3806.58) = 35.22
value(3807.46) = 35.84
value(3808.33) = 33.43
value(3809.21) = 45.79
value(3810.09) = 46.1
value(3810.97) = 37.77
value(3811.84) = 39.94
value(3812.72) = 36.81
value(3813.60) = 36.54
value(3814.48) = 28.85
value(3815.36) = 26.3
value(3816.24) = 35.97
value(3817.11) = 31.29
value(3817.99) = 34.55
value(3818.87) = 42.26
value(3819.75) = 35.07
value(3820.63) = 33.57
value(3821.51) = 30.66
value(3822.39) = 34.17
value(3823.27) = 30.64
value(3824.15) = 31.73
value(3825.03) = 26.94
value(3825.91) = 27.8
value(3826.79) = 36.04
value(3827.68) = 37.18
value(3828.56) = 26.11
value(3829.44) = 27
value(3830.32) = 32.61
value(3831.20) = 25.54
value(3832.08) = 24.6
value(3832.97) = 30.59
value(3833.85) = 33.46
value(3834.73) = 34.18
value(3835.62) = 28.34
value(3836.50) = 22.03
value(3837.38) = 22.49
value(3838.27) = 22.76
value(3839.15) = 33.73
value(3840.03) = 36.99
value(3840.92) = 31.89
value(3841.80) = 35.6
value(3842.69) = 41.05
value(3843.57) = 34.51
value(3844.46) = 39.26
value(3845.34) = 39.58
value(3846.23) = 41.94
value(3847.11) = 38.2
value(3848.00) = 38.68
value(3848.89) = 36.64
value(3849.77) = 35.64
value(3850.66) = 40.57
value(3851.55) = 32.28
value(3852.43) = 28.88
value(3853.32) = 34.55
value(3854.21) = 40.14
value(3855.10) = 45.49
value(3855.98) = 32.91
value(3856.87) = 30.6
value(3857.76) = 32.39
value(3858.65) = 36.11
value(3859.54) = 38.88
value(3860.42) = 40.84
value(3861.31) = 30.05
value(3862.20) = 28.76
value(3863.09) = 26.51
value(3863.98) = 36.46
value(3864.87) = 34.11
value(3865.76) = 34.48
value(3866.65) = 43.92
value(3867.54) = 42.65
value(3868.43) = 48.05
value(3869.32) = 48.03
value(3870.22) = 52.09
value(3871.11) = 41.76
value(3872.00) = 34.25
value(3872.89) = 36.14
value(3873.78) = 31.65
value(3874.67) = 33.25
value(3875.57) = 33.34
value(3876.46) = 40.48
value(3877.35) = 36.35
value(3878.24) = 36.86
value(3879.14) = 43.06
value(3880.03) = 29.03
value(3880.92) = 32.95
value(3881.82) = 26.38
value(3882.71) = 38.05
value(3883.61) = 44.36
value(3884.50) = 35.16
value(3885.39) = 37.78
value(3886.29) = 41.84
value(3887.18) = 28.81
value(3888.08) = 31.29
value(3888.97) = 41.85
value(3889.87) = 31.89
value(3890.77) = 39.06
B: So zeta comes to 58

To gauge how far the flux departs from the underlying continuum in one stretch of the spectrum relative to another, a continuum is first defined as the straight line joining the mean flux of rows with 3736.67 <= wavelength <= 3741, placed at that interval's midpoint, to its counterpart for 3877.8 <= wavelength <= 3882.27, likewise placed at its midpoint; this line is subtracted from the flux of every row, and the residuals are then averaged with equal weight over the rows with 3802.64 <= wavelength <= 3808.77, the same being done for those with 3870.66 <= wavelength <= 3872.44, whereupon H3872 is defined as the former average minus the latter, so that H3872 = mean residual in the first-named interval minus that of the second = -1.5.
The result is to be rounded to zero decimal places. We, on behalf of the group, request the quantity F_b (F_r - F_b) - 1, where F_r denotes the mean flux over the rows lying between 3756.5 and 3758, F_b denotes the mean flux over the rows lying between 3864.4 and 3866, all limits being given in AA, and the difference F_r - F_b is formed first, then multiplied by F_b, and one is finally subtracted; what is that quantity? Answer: 306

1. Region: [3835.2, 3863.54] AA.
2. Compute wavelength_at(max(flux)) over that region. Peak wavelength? 3855.10 AA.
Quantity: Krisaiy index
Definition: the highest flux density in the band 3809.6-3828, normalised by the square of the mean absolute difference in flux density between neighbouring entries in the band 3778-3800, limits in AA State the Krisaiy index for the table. 1.4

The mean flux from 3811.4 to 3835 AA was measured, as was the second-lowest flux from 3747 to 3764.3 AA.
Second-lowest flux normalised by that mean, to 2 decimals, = 0.77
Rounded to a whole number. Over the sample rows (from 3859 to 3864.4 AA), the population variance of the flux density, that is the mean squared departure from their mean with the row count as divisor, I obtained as 29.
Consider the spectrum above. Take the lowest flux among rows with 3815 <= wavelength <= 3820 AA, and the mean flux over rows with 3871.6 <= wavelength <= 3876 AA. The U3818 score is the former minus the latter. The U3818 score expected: -7.4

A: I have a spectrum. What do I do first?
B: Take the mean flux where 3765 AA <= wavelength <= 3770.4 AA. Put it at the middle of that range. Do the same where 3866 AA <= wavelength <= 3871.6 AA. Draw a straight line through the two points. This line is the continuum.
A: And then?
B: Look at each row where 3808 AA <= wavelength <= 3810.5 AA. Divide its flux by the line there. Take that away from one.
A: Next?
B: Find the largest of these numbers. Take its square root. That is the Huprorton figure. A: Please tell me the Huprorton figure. 0.39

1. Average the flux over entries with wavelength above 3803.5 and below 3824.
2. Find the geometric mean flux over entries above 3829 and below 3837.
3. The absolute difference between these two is 7.0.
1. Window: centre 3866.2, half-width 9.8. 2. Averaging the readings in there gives 37.0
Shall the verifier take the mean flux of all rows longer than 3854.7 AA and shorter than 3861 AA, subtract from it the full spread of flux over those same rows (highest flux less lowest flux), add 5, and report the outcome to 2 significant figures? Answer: 27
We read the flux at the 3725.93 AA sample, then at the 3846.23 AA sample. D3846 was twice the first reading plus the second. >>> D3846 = 146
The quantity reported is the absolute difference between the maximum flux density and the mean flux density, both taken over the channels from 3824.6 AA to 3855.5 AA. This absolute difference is 12.3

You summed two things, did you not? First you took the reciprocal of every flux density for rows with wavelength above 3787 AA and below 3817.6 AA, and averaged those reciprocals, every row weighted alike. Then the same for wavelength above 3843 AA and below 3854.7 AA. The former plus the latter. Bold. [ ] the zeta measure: 0.0570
